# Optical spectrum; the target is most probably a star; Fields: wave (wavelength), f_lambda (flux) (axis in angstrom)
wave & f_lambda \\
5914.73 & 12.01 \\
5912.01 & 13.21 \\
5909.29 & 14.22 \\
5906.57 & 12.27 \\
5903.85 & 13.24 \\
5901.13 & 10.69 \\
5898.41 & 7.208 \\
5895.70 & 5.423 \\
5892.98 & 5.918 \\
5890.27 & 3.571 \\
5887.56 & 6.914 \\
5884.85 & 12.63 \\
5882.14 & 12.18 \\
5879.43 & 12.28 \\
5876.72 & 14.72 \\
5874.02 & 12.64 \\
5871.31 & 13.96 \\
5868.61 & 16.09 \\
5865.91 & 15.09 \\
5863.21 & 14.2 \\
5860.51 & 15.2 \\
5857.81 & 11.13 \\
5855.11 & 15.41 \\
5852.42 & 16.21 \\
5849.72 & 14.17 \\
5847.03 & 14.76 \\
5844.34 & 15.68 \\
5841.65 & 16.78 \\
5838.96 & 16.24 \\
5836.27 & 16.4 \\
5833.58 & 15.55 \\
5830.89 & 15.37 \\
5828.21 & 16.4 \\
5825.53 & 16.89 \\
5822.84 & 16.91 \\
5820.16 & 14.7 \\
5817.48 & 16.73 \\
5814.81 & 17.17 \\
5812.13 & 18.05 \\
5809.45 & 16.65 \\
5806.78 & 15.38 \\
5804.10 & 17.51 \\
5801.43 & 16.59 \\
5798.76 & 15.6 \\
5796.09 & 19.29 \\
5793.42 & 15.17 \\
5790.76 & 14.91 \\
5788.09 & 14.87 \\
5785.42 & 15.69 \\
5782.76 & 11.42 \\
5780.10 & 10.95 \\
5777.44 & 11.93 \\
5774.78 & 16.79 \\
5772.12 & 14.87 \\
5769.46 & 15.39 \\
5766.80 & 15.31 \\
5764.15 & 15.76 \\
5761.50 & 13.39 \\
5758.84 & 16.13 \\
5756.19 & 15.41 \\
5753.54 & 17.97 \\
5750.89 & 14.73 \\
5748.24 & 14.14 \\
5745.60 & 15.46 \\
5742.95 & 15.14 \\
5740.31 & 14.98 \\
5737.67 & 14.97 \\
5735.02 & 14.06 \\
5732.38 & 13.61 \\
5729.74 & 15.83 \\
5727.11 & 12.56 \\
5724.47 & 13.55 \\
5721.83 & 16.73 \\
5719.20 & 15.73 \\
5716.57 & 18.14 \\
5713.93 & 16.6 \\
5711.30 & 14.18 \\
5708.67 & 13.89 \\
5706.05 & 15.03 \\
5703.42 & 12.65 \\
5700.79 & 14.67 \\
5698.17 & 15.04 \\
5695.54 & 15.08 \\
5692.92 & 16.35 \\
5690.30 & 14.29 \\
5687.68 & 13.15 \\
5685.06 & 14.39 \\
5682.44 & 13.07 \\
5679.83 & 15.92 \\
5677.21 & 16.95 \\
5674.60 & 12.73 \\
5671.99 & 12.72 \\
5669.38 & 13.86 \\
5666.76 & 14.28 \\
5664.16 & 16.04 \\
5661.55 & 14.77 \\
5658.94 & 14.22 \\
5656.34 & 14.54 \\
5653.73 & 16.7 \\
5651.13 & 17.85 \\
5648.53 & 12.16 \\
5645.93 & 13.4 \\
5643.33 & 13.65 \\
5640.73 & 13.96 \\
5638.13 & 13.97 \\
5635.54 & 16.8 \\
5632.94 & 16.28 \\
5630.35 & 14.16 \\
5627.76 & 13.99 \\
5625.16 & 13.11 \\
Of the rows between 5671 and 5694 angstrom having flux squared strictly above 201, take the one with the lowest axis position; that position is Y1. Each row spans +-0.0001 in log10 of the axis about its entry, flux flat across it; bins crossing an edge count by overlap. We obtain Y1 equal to 5677.21 angstrom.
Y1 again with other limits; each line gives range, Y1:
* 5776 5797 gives 5785.42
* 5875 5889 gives 5876.72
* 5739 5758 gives 5740.31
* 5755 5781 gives 5756.19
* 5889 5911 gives 5909.29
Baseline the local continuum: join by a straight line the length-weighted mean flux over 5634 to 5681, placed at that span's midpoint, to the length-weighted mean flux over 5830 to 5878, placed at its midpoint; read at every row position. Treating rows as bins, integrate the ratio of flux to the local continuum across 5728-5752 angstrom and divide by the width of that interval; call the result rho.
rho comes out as 0.99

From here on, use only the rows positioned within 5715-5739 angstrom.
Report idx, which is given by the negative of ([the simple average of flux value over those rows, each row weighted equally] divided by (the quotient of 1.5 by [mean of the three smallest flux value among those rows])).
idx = -133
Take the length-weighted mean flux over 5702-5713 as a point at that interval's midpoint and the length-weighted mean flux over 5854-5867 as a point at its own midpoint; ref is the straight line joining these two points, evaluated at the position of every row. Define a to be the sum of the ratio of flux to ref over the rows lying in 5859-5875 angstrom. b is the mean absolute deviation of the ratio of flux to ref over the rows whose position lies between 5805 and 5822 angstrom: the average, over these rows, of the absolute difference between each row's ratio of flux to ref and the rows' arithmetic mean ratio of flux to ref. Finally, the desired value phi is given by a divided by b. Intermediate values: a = 6.2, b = 0.066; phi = 93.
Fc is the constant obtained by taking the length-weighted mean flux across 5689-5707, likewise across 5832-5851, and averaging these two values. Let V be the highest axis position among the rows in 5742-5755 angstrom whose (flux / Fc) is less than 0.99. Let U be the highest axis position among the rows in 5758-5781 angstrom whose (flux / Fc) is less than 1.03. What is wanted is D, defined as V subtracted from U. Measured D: 29.2 angstrom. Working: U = 5780.10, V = 5750.89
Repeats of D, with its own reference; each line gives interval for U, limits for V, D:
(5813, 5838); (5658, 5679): 159.0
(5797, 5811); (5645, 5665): 145.2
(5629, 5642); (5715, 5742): -99.6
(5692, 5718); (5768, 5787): -71.5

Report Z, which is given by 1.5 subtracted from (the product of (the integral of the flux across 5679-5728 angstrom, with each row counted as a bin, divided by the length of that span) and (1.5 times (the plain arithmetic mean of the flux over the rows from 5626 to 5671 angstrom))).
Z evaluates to 326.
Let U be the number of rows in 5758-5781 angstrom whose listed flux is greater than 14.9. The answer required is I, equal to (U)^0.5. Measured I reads 2.24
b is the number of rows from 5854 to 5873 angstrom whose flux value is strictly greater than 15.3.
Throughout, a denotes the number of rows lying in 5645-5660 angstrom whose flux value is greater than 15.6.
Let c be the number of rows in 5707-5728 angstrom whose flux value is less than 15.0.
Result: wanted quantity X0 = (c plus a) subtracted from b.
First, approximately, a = 2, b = 2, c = 4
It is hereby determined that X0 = -4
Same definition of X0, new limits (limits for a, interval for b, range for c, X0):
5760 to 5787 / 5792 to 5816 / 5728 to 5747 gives 1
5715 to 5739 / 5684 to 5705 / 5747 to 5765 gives -6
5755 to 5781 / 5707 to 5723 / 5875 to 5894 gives -6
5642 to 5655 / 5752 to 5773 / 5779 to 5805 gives 0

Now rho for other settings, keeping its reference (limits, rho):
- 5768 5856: 1.05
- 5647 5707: 0.99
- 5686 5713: 0.98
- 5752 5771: 1.05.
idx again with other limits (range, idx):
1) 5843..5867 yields -129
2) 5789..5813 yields -167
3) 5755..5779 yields -134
